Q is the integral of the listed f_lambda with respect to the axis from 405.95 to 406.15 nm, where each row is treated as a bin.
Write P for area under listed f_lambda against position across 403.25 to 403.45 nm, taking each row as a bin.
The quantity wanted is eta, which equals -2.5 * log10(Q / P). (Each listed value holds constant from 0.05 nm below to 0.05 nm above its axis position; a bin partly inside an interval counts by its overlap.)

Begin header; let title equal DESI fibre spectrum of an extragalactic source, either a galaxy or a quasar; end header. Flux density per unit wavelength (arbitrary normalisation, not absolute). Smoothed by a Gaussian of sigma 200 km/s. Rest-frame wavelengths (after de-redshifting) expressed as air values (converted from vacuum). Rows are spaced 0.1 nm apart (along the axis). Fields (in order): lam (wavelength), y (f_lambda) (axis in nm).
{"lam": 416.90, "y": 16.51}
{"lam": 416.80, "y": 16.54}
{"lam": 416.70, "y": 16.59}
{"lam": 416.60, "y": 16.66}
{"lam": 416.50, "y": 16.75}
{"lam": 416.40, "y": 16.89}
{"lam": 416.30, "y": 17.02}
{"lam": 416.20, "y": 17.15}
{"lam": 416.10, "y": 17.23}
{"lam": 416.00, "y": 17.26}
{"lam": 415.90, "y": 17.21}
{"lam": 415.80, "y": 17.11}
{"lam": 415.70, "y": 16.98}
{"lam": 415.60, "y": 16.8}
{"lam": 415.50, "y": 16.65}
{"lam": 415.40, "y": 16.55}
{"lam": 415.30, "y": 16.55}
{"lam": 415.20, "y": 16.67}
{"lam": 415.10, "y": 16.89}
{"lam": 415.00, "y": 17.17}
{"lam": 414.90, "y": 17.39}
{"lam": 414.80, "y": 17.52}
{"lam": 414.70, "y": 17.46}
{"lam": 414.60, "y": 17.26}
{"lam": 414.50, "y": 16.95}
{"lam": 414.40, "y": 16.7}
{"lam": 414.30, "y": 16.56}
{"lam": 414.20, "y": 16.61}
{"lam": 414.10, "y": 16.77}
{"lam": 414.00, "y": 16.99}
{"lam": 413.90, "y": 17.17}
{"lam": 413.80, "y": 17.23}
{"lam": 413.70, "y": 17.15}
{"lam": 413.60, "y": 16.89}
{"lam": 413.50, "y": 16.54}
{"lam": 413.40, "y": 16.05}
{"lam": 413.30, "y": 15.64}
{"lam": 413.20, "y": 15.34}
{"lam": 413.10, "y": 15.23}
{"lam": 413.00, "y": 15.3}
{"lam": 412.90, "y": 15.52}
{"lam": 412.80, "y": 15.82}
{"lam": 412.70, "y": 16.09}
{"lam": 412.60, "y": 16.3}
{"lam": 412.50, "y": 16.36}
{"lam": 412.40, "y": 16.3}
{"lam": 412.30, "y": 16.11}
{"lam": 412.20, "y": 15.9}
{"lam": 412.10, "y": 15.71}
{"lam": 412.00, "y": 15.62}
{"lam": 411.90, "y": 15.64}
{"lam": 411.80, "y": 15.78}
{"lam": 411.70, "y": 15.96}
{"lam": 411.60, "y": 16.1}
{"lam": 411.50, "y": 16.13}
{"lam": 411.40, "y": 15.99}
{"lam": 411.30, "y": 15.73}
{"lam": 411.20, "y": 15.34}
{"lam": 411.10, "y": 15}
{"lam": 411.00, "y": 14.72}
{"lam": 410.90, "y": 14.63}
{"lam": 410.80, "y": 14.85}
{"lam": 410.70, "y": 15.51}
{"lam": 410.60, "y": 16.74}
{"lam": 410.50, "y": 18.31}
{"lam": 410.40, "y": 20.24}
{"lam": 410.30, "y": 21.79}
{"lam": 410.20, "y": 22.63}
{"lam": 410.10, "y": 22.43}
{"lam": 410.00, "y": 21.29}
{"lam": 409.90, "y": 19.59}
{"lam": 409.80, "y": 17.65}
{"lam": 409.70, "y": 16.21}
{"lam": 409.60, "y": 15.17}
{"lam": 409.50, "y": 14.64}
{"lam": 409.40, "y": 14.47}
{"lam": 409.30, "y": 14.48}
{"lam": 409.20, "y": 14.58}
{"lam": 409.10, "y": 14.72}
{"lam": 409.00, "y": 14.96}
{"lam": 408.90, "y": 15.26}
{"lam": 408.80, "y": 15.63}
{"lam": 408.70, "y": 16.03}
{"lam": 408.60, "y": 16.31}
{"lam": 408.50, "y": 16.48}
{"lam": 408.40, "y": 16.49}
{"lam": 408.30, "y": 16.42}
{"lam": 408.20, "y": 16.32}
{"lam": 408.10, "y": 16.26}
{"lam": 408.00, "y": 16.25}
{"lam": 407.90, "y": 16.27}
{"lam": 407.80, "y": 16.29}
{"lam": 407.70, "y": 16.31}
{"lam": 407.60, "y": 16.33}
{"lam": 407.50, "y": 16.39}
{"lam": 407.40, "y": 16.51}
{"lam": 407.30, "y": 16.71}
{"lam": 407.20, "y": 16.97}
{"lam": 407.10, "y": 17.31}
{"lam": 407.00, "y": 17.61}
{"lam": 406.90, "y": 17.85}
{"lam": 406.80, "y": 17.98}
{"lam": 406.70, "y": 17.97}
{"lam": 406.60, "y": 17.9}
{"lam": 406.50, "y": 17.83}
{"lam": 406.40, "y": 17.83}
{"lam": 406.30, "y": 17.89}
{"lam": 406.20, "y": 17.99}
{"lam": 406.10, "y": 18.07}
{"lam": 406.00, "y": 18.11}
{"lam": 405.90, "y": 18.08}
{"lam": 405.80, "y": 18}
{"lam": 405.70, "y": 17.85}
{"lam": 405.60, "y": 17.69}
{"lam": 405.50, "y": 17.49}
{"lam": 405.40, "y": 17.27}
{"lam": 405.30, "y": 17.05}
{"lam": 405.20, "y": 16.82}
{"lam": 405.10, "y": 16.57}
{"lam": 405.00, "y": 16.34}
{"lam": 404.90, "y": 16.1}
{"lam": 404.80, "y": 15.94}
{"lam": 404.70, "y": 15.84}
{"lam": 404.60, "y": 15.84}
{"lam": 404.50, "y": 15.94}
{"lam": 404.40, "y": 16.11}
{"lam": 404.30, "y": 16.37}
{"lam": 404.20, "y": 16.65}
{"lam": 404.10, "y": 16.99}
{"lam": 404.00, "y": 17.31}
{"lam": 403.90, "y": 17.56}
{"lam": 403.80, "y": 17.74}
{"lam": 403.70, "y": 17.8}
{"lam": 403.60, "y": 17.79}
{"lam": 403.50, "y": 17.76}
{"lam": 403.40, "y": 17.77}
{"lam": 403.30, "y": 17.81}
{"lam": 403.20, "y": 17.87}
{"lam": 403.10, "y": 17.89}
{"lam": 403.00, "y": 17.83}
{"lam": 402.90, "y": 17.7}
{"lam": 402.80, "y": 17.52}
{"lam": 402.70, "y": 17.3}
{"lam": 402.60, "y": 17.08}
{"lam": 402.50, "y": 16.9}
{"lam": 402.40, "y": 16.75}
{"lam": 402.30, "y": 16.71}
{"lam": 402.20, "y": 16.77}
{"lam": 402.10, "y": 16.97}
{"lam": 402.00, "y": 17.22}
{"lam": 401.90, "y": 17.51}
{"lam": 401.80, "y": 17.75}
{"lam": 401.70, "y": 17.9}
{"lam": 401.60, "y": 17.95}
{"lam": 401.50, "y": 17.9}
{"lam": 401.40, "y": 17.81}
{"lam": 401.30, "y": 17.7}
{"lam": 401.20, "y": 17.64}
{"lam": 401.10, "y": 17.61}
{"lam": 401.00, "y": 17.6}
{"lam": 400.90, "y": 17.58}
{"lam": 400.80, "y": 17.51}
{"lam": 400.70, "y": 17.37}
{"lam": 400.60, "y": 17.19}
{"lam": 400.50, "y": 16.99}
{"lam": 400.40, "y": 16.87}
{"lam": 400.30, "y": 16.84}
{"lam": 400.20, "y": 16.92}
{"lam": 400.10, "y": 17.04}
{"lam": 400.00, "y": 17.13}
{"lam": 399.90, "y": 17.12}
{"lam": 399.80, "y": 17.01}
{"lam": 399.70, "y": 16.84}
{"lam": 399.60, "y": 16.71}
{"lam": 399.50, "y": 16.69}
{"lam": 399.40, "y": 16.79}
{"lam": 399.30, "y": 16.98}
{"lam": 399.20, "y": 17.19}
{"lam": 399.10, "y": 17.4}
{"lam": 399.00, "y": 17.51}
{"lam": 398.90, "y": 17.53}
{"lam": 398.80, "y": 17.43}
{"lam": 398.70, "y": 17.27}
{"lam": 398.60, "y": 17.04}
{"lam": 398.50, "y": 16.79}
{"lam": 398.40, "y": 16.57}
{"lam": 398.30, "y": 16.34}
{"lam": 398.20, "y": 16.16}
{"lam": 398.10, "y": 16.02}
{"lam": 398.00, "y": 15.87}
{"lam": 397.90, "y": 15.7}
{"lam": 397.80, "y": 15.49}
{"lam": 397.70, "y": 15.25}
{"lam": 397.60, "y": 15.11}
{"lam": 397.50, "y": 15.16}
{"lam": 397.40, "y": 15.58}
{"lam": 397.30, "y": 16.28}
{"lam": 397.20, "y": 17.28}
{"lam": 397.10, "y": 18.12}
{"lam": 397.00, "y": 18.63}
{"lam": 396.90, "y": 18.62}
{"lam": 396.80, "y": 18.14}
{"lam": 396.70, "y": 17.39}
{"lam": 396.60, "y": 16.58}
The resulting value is -0.02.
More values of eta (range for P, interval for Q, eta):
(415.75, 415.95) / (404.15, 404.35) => 0.04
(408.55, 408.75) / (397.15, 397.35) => -0.04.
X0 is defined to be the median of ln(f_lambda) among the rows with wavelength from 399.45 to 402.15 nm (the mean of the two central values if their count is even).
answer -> 2.85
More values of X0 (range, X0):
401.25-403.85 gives 2.88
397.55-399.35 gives 2.81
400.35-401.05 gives 2.85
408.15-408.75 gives 2.80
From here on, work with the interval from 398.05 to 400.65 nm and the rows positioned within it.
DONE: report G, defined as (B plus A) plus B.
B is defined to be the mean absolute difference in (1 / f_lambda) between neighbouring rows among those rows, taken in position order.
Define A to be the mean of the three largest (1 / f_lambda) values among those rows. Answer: 0.0628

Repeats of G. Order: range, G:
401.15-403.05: 0.0607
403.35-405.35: 0.0642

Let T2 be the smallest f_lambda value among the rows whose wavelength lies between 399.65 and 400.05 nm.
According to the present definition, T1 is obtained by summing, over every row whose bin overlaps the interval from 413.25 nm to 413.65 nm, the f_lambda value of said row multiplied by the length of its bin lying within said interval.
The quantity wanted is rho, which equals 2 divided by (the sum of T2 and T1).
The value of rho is 0.0856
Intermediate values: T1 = 6.5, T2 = 16.84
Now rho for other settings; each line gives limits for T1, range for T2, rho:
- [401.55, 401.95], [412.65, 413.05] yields 0.0892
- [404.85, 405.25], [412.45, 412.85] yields 0.0893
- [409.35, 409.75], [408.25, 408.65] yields 0.0894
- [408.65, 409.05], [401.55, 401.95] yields 0.0844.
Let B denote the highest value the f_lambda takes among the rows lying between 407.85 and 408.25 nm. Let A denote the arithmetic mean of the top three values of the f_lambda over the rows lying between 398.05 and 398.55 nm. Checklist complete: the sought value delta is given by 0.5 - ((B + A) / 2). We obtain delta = -15.9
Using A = 16.6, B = 16.32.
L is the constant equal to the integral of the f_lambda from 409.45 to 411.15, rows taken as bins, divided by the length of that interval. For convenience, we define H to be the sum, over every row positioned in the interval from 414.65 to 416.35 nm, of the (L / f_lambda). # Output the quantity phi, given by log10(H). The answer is 1.2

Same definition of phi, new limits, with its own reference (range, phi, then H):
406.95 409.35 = 1.4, 26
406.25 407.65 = 1.2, 14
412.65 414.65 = 1.3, 22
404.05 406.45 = 1.4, 25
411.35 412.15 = 1.0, 9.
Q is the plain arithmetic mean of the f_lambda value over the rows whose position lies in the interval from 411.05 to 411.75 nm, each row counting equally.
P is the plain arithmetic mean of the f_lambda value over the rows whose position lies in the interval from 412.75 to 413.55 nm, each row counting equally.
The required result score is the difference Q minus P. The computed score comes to 0.1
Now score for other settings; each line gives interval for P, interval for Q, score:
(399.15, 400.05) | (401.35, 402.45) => 0.4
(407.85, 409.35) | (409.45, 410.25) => 2.9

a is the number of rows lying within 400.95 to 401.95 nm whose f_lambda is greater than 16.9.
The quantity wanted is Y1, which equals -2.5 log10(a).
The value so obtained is -2.50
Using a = 10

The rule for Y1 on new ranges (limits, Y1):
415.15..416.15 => -1.75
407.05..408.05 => -0.75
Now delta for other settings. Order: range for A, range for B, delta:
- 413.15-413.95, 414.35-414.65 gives -16.7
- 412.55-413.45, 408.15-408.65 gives -15.8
